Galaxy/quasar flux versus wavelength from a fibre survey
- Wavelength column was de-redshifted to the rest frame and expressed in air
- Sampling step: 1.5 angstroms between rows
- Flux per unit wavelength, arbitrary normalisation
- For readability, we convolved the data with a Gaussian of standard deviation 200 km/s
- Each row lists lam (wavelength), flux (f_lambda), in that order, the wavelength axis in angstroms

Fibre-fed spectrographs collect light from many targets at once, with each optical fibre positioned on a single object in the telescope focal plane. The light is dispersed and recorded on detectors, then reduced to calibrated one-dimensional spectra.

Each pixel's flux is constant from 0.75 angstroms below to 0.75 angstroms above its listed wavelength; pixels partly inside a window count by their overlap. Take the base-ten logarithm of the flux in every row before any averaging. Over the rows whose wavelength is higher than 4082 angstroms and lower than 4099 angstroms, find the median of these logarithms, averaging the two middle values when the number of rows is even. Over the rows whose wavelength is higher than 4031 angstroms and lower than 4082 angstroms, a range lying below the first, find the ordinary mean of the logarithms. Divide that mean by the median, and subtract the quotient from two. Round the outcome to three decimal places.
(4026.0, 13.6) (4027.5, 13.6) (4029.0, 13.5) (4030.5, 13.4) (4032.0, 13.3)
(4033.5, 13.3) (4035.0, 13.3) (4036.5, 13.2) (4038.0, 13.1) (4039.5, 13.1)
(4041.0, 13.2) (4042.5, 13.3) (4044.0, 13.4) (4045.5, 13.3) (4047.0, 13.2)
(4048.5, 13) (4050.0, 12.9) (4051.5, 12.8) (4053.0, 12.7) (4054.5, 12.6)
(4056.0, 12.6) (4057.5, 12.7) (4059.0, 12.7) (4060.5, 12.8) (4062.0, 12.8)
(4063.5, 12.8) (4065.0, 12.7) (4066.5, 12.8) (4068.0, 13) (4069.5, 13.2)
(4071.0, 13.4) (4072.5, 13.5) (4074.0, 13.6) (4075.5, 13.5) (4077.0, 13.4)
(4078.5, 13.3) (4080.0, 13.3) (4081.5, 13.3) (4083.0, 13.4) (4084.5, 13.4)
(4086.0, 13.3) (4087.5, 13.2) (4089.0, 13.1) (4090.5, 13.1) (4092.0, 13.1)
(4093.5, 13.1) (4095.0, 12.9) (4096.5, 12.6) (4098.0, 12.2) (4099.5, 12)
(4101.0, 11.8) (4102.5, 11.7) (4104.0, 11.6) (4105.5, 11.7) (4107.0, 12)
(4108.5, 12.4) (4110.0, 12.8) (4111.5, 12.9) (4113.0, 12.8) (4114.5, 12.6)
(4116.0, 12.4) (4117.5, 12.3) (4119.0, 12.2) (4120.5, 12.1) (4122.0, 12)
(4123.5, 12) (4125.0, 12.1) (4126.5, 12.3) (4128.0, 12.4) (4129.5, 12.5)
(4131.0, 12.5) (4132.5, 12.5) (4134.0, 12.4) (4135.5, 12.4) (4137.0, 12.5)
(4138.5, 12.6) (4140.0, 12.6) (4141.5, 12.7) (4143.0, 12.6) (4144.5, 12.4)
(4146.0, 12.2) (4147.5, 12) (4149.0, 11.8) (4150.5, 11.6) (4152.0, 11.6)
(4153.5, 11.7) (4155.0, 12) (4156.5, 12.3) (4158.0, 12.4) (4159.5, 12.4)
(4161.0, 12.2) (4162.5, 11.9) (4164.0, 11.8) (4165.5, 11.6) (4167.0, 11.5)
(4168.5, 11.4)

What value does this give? 1.000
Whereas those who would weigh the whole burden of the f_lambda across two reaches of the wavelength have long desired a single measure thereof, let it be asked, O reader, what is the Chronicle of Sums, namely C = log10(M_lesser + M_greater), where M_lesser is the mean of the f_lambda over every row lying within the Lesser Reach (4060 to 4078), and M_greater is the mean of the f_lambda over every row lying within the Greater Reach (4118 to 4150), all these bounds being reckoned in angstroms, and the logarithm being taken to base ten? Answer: 1.41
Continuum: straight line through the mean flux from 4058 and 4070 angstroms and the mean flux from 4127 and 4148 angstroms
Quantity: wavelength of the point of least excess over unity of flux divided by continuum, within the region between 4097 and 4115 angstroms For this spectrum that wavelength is 4104.0 angstroms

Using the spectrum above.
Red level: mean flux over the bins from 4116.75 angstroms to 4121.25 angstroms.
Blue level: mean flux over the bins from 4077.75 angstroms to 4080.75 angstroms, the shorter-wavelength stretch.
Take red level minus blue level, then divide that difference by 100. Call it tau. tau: -0.011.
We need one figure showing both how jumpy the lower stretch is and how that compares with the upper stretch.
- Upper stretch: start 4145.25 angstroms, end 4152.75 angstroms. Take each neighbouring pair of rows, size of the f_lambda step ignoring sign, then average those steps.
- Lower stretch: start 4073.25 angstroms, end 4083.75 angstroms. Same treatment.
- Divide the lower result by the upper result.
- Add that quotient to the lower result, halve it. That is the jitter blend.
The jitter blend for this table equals 0.26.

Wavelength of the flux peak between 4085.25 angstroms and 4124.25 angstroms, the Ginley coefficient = 4086.0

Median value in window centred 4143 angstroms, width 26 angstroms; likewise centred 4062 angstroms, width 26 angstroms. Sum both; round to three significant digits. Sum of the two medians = 25.2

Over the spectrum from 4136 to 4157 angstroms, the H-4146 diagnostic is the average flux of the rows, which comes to 12.2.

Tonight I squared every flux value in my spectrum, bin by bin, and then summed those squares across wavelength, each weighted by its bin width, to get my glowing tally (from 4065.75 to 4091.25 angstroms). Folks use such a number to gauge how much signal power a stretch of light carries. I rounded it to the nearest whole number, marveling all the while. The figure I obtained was 4500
